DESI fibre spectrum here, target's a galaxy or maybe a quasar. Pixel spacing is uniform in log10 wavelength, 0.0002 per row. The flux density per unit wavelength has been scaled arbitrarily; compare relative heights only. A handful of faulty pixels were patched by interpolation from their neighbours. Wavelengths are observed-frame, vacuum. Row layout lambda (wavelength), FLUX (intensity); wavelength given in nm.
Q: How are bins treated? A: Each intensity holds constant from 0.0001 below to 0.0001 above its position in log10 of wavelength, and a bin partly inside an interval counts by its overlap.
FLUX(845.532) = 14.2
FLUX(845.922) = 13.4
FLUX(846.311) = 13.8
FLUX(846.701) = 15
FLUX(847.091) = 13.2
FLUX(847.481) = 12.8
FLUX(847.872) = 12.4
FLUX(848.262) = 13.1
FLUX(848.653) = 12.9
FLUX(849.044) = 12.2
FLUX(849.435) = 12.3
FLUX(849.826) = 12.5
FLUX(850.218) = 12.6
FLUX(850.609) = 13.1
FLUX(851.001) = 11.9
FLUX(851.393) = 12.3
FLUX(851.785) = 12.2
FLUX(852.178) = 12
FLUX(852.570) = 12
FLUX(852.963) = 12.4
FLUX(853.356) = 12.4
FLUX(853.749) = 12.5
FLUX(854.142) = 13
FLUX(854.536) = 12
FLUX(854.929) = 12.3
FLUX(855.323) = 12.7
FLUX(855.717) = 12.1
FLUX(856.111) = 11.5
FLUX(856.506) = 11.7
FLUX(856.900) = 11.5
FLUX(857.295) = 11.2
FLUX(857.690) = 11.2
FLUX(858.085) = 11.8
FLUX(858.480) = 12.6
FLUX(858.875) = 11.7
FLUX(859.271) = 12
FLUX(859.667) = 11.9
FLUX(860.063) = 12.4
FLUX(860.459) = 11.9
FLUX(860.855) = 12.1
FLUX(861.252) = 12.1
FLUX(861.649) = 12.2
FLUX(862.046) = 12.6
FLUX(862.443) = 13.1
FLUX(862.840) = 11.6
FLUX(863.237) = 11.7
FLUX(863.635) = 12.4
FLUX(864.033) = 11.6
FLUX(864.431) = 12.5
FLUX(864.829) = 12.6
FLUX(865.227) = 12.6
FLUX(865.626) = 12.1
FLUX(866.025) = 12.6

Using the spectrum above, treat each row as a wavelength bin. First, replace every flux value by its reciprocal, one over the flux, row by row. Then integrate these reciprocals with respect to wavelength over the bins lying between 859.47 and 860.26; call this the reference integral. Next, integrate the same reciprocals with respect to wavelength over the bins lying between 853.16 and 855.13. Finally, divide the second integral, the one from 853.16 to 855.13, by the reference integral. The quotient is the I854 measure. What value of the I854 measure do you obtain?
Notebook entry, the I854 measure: 2.4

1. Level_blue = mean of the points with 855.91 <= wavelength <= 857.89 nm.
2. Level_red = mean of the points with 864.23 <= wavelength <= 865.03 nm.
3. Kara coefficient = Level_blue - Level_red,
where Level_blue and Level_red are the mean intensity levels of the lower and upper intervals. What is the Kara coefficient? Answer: -1.1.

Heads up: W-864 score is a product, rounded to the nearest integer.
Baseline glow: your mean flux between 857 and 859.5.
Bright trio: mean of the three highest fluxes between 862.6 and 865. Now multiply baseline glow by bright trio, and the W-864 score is 147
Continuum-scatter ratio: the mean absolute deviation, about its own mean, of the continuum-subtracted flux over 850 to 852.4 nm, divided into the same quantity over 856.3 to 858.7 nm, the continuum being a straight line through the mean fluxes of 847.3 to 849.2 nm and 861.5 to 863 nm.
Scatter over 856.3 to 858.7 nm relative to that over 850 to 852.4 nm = 1.15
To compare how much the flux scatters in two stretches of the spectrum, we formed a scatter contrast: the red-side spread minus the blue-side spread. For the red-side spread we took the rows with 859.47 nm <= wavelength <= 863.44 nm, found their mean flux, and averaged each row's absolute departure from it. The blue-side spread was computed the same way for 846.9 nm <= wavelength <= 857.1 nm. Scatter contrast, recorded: -0.04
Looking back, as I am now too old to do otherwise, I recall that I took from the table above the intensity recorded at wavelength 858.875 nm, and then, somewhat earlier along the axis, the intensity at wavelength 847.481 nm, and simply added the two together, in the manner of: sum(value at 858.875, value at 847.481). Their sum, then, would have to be 24.5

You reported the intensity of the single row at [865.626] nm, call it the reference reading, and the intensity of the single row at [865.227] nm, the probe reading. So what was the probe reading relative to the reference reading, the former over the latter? 1.04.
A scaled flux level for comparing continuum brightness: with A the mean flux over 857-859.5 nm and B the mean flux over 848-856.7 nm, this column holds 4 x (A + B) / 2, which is 48.2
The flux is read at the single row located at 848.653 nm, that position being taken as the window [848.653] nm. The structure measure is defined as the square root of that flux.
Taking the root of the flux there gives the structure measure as 3.59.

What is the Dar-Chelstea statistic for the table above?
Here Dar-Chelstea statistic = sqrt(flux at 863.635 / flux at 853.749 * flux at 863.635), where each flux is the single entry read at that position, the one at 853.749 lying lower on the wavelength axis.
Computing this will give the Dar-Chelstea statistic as 3.51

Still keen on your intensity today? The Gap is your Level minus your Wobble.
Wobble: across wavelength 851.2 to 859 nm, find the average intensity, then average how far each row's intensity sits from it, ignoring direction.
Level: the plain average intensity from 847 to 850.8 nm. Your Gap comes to 12.3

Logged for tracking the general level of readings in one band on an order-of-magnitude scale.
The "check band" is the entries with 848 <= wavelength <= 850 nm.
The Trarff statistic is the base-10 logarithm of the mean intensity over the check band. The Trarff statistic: 1.10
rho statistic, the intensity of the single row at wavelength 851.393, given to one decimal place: 12.3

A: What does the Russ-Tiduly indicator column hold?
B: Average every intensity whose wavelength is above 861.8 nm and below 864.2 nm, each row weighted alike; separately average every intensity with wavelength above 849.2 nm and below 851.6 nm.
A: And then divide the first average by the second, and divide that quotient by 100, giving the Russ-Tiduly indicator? 0.0098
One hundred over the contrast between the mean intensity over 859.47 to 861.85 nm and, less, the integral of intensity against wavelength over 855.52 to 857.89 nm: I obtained -6.6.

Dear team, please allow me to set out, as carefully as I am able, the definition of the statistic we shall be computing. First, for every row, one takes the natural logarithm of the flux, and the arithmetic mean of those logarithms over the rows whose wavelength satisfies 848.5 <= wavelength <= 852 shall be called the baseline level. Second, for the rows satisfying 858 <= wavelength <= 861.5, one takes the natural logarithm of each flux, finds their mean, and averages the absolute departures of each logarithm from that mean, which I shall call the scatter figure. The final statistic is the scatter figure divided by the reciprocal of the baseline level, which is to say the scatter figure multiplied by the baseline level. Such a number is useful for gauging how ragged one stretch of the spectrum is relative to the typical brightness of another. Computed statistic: 0.045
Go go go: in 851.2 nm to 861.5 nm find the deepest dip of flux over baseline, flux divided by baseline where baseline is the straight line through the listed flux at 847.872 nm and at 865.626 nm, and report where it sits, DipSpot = 857.295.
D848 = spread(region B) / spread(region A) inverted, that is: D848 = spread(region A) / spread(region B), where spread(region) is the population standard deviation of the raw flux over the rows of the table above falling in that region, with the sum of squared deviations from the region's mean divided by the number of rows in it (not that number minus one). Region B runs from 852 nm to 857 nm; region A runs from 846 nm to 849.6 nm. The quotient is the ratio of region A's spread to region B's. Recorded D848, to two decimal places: 1.92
